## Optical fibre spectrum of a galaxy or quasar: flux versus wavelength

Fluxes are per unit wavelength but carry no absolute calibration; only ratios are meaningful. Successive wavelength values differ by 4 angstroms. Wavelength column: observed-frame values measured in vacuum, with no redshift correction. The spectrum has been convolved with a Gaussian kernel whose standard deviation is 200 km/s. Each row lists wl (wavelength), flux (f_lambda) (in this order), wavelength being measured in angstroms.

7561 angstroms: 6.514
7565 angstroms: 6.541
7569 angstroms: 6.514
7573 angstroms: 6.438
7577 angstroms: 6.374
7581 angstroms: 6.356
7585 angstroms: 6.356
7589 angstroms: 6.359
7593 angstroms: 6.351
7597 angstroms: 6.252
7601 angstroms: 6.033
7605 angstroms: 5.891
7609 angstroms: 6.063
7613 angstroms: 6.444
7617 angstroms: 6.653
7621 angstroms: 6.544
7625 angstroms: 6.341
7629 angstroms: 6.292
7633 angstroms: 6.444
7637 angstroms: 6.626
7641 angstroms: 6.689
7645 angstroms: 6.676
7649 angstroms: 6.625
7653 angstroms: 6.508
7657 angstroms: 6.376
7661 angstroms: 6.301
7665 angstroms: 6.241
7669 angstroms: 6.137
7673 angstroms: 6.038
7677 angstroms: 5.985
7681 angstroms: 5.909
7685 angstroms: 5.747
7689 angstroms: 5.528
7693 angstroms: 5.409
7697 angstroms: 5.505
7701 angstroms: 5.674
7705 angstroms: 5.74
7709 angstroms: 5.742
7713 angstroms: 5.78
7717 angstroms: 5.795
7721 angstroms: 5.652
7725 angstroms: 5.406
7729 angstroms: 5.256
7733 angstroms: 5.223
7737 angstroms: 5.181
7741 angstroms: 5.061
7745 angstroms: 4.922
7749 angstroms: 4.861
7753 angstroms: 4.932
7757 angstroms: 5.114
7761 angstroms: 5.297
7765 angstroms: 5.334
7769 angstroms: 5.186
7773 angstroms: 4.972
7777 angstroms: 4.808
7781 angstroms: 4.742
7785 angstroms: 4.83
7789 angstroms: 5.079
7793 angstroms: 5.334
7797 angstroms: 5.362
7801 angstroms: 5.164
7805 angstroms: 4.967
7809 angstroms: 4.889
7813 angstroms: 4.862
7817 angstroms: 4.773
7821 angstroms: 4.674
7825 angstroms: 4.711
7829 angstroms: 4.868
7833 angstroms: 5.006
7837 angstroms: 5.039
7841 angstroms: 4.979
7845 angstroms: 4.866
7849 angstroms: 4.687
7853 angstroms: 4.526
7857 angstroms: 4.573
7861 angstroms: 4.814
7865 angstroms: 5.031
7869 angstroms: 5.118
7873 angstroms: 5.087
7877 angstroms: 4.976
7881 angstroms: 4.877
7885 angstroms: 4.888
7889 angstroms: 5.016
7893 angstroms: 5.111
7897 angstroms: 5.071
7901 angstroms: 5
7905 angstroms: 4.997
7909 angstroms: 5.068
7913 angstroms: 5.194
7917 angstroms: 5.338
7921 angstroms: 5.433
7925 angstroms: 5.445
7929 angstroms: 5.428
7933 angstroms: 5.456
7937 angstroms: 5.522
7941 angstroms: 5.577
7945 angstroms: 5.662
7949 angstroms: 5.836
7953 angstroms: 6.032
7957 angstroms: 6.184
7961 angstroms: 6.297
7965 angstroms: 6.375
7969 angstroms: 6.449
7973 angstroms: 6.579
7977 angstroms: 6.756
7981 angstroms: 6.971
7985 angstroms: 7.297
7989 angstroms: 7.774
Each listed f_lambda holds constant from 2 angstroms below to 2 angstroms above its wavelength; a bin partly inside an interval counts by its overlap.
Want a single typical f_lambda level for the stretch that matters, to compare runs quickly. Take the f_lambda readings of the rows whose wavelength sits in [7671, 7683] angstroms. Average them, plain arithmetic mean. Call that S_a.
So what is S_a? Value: 6.0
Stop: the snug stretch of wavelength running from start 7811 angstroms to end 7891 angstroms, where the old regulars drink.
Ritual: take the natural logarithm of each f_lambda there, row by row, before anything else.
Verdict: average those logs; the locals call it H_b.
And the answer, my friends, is 1.58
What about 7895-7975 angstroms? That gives 1.73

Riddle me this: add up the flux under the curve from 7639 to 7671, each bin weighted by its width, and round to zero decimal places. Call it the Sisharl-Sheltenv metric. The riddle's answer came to 206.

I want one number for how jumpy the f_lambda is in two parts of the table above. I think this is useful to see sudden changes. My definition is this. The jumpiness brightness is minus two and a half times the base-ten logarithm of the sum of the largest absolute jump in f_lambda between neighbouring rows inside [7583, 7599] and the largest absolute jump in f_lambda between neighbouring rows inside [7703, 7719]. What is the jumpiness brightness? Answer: 2.16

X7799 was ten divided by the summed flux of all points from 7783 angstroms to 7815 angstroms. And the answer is 0.25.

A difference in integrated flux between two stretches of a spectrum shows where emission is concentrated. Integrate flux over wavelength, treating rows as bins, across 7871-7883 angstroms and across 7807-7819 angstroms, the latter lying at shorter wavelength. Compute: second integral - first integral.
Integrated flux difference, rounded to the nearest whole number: -2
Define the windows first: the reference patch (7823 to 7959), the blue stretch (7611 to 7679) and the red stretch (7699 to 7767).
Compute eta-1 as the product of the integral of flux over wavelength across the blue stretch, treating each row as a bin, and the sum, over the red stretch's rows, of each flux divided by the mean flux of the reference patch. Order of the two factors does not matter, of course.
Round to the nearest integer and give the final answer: 7682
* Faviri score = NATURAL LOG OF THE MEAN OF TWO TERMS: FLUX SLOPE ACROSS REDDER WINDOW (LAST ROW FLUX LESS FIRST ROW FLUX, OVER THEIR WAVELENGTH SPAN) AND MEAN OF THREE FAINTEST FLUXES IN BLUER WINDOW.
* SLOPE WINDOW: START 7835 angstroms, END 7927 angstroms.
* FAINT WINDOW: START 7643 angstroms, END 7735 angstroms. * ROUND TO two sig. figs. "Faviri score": 0.97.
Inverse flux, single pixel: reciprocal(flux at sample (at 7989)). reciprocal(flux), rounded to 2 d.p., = 0.13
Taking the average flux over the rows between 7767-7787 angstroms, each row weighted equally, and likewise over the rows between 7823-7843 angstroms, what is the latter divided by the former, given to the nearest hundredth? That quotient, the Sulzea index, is 1.00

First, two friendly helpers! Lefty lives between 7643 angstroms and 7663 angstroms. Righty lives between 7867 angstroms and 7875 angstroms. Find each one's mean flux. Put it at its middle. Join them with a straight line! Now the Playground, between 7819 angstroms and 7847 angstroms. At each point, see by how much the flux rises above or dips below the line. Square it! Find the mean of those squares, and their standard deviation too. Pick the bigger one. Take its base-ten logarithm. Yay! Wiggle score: -0.6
